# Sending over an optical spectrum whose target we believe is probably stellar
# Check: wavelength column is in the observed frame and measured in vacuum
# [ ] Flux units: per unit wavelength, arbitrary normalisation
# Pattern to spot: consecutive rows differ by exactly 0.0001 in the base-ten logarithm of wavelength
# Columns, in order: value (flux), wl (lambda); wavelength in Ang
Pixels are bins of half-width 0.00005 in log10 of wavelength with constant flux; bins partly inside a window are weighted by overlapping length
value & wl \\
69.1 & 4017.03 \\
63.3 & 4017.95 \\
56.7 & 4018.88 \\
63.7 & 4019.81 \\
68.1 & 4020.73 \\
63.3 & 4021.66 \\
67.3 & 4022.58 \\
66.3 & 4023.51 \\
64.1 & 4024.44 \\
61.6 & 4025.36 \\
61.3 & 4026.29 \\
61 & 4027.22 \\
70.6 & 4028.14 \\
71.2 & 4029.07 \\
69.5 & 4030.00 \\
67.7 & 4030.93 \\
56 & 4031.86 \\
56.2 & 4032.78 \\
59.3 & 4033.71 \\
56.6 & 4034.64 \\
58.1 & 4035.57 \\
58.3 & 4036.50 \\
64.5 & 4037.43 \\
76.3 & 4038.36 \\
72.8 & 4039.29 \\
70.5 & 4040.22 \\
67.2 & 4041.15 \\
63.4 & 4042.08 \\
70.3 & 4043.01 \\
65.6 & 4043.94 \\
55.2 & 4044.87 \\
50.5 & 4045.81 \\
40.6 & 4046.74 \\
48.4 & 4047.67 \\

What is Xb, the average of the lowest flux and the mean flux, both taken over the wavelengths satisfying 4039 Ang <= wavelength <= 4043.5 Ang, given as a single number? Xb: 66.1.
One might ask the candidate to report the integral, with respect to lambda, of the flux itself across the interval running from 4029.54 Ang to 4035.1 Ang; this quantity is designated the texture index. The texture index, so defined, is 339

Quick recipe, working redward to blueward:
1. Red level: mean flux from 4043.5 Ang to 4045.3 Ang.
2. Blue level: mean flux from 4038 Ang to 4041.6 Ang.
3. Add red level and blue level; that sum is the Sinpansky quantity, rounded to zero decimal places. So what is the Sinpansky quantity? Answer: 132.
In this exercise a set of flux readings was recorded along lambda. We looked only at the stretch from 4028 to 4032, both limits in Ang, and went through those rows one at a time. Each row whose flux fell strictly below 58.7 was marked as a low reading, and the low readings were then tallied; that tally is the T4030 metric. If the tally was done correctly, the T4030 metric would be 1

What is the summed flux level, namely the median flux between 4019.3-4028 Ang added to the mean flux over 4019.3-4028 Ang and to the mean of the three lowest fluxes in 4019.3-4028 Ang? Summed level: 189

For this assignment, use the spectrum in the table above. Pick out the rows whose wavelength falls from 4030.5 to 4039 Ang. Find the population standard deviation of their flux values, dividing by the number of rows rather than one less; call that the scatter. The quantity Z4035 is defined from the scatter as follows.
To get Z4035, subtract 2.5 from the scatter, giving 4.0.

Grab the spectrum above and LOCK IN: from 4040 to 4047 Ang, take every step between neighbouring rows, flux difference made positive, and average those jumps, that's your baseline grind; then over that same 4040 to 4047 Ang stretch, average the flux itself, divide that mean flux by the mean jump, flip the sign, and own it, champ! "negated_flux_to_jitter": -10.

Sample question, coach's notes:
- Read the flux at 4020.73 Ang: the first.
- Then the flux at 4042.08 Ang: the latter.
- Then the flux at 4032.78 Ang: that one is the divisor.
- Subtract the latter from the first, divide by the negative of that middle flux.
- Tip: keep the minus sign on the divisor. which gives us -0.08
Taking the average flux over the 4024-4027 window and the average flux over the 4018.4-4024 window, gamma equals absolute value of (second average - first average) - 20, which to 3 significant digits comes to -18.1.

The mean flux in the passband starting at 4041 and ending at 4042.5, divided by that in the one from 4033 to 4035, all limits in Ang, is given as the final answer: 1.13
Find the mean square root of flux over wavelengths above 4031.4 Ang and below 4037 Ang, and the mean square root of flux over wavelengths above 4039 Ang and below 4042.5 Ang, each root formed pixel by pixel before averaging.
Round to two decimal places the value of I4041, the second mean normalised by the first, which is 1.09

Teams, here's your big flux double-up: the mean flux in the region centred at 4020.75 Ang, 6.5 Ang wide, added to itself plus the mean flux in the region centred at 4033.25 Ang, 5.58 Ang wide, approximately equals 187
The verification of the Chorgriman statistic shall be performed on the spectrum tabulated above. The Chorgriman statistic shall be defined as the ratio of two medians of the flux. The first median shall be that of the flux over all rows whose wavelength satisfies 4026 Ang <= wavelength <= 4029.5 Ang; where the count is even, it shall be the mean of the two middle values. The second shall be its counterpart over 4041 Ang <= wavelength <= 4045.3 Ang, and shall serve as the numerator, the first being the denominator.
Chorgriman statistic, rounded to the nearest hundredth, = 0.99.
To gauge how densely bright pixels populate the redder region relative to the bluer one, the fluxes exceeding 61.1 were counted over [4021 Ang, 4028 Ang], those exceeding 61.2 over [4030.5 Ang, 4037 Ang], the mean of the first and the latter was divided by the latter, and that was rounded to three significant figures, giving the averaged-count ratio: 3.50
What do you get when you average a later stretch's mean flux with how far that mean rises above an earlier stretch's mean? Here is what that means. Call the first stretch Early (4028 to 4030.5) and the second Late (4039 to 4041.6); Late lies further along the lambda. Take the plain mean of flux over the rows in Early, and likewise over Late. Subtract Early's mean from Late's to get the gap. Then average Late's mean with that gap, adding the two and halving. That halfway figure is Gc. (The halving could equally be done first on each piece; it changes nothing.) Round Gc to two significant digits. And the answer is 35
